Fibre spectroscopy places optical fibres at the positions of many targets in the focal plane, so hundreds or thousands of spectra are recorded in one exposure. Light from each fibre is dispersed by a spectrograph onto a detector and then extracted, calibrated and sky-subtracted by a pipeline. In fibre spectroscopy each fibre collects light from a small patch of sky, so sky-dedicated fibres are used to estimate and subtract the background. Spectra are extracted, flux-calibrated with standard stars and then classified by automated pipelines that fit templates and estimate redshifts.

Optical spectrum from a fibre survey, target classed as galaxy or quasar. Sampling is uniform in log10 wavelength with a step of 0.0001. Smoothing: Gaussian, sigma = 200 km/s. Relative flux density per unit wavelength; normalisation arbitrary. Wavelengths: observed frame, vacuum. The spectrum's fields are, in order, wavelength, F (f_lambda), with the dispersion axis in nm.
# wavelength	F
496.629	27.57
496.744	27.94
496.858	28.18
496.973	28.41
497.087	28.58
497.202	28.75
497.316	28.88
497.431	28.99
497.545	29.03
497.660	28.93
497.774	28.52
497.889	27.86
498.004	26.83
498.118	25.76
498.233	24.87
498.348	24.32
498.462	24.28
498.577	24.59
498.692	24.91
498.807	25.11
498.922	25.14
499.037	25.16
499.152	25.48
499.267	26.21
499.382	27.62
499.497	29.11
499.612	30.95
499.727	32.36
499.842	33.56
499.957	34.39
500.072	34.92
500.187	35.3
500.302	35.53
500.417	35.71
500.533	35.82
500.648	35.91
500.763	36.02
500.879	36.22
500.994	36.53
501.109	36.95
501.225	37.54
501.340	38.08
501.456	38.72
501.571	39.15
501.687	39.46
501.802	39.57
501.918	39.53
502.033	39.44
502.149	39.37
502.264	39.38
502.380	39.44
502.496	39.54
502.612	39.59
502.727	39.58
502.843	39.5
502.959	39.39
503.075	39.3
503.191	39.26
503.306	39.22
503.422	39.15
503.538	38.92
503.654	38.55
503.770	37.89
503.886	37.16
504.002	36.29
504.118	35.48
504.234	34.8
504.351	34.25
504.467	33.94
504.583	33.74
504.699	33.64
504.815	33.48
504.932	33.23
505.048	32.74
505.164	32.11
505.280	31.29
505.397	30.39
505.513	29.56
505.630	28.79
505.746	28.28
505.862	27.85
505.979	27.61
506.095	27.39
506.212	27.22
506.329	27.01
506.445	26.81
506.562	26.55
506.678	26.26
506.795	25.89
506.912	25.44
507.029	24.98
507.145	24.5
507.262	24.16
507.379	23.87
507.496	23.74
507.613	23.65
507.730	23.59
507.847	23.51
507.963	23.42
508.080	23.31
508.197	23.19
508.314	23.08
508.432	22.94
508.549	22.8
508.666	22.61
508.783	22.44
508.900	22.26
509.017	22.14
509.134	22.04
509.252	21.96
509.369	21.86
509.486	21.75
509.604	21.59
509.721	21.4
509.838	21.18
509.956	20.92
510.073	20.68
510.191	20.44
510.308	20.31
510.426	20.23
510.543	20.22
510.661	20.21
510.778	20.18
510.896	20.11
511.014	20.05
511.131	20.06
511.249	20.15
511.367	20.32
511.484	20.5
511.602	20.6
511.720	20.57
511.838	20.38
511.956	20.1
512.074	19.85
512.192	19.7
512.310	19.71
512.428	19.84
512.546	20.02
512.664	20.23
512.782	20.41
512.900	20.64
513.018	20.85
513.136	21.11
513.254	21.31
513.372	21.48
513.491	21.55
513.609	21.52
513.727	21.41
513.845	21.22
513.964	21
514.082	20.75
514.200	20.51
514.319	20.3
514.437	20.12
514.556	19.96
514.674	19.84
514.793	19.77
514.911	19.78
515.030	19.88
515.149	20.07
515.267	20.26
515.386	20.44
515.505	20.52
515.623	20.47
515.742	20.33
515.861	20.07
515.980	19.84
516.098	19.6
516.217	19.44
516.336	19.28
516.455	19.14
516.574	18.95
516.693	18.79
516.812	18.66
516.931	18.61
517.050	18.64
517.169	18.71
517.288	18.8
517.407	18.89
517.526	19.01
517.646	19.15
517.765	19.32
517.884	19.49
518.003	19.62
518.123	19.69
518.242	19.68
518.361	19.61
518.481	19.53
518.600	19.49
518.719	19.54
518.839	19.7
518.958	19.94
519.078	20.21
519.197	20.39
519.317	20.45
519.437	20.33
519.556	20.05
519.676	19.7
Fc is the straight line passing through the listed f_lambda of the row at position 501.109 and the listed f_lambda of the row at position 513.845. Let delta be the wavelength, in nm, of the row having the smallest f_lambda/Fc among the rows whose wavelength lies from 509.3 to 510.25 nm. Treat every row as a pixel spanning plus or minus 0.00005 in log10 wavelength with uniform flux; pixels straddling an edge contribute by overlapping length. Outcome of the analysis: 510.191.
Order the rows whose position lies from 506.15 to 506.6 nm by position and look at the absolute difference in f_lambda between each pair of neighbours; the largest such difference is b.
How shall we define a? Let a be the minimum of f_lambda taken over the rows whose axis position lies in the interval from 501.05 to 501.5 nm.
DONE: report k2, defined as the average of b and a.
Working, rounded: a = 36.95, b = 0.26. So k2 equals 19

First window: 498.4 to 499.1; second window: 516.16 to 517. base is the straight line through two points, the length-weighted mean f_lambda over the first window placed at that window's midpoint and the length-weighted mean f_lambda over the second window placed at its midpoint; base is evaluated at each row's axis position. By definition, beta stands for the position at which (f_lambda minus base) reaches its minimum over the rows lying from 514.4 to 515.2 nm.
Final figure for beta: 514.793 nm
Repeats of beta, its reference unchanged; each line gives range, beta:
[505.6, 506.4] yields 506.329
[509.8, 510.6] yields 510.426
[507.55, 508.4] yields 508.314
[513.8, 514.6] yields 514.556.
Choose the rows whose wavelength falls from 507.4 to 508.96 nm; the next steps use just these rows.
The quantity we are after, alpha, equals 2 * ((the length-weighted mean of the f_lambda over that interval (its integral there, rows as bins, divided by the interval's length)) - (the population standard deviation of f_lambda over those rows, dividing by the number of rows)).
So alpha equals 45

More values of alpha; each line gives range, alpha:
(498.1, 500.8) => 50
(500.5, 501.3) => 72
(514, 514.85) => 40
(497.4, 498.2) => 53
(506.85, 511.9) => 41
